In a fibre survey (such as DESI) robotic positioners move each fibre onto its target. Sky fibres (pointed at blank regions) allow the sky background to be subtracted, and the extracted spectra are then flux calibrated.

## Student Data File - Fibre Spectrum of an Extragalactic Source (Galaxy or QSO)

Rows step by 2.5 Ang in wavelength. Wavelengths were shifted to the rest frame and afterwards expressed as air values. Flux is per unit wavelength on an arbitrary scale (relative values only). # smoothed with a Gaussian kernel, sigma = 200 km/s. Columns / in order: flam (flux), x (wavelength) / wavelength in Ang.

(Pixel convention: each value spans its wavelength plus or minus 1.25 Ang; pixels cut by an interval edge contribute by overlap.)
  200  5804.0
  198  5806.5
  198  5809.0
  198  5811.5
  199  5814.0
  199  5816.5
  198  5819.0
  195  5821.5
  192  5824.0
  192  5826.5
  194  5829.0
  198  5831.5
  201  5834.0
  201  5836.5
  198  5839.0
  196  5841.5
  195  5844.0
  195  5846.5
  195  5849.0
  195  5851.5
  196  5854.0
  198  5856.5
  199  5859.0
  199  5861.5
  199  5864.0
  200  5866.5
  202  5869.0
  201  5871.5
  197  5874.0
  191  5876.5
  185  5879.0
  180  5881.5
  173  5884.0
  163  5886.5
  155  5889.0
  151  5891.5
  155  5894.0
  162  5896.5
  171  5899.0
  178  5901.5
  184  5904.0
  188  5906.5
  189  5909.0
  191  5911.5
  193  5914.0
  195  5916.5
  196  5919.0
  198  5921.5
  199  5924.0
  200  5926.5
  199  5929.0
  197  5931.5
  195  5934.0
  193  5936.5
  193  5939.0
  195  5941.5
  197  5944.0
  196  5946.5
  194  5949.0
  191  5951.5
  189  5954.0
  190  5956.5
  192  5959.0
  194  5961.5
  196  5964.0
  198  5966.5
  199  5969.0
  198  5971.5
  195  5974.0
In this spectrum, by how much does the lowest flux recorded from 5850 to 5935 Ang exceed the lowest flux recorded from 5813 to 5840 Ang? -41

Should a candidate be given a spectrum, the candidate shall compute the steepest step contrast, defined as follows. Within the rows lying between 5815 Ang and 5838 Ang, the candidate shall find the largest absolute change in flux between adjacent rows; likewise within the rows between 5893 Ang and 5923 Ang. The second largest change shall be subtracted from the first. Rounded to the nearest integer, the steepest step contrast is -5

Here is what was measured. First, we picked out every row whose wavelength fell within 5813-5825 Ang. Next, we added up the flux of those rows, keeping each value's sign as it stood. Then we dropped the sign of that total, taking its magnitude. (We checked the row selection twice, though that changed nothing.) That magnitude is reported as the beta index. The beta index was 983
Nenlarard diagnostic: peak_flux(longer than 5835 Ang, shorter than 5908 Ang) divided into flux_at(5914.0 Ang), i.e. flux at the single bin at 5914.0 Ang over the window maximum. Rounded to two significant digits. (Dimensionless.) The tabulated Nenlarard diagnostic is 0.96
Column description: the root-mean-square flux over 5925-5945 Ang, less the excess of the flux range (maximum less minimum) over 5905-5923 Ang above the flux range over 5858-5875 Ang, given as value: 191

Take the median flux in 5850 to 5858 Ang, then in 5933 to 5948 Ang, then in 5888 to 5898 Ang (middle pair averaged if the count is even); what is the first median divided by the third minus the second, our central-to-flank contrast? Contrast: -5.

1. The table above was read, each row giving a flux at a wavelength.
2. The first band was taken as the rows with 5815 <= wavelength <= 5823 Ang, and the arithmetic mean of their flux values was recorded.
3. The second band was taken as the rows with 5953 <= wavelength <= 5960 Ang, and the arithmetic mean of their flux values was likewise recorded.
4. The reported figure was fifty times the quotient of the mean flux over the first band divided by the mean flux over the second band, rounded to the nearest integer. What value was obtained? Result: 52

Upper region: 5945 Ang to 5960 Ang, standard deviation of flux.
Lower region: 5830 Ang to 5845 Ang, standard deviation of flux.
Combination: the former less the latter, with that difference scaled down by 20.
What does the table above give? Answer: 0.01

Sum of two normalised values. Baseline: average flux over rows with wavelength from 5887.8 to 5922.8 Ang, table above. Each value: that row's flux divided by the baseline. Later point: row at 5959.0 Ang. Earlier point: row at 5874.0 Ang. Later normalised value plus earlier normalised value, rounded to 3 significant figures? 2.17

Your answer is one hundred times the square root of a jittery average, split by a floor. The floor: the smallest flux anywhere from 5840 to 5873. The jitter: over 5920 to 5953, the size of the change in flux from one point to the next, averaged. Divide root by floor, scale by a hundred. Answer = 0.6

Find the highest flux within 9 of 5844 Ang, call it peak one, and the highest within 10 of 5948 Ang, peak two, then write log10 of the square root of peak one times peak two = 2.30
